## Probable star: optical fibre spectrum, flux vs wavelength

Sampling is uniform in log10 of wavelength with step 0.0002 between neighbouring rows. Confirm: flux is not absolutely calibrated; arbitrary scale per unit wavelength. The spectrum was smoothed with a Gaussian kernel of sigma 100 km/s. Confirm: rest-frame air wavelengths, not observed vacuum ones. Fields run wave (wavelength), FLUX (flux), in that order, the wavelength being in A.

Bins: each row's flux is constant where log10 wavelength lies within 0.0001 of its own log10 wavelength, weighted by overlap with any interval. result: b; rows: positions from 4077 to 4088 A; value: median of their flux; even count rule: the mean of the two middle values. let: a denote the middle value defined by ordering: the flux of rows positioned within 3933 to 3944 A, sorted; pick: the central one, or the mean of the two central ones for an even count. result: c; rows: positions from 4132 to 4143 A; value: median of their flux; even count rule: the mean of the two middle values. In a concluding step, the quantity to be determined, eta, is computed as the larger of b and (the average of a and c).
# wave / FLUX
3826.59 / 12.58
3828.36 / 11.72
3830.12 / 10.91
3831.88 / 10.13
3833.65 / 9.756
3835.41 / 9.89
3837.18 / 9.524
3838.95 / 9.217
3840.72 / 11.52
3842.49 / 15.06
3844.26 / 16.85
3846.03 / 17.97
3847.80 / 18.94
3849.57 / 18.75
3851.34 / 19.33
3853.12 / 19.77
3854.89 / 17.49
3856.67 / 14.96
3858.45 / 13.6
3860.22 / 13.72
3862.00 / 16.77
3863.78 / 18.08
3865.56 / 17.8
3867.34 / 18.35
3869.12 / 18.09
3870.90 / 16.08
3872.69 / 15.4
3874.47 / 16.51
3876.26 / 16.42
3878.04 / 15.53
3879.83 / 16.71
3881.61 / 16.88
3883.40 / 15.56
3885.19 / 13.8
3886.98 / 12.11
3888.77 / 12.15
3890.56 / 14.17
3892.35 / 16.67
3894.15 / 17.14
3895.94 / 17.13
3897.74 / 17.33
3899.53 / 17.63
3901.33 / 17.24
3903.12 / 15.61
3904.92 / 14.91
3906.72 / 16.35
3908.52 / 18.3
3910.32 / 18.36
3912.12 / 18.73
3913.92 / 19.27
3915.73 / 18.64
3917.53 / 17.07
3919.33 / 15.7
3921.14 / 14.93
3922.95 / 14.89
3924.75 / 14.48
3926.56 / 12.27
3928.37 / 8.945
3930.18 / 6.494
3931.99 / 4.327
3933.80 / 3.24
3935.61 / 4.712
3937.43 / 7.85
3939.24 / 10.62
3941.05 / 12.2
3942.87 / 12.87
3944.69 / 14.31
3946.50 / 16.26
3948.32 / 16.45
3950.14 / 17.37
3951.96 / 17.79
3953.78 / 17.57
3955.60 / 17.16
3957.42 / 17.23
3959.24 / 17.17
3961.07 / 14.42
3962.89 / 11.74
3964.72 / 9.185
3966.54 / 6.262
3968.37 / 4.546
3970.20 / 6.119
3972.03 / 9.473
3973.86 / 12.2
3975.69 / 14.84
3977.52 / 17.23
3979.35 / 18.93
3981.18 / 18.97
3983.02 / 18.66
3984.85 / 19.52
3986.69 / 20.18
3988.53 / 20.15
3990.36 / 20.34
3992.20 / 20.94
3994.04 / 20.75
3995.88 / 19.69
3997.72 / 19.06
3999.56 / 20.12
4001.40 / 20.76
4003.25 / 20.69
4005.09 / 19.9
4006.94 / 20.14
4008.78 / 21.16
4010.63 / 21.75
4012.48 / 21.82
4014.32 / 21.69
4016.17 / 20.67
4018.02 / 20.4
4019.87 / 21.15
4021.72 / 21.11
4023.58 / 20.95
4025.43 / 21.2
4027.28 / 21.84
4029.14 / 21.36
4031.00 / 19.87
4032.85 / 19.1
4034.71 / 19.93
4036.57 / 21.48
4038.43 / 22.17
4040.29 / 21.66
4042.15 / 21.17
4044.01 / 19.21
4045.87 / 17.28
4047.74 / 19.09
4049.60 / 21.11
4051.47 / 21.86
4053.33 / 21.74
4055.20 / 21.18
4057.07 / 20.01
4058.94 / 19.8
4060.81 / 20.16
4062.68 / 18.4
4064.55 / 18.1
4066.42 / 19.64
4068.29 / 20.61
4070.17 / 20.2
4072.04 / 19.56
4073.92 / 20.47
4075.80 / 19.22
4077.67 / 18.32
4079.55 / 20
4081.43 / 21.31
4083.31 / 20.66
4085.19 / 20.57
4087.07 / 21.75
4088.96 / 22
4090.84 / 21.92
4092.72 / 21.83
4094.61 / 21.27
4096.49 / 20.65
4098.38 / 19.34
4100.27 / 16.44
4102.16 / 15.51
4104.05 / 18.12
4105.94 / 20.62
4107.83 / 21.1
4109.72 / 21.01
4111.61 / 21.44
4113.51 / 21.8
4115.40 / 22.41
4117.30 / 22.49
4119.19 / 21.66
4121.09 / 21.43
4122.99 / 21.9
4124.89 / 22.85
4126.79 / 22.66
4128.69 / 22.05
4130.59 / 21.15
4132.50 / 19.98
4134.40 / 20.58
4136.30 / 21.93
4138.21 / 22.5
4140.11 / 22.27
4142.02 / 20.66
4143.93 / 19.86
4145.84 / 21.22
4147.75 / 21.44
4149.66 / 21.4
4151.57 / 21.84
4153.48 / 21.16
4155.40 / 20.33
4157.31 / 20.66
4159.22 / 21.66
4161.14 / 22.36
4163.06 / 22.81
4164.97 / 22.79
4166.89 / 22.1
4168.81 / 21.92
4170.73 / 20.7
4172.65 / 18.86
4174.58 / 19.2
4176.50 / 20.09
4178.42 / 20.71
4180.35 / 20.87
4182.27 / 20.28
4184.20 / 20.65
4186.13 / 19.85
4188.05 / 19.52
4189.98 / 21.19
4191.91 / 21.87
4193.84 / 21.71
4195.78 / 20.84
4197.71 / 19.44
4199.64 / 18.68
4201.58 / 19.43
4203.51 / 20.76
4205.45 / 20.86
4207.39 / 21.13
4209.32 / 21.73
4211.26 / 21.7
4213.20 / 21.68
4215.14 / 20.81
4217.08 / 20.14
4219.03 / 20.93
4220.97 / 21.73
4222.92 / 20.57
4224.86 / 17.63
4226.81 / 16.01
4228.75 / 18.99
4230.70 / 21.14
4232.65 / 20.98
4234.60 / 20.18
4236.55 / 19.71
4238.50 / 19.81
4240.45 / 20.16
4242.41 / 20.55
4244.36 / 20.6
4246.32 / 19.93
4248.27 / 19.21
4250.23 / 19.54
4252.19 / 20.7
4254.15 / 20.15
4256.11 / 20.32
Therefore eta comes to 20.6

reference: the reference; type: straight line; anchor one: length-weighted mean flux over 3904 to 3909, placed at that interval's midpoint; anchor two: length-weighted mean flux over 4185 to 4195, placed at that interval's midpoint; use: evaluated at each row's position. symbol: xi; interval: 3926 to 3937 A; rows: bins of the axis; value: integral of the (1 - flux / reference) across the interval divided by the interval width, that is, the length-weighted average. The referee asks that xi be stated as 0.61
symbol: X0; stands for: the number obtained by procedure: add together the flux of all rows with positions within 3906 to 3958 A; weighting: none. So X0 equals 404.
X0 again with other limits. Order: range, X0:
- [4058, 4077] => 196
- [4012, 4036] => 271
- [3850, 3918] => 630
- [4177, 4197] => 207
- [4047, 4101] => 587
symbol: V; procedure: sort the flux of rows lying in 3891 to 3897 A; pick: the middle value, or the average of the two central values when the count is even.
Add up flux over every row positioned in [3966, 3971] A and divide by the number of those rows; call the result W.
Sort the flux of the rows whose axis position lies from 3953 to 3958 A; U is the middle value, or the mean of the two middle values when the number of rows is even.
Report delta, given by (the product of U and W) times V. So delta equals 1665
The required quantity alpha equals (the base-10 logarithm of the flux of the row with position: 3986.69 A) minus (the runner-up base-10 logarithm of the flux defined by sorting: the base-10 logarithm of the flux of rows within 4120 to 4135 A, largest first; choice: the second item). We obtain -0.05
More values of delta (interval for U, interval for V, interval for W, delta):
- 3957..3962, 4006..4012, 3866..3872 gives 6360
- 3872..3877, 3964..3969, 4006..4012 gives 2161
